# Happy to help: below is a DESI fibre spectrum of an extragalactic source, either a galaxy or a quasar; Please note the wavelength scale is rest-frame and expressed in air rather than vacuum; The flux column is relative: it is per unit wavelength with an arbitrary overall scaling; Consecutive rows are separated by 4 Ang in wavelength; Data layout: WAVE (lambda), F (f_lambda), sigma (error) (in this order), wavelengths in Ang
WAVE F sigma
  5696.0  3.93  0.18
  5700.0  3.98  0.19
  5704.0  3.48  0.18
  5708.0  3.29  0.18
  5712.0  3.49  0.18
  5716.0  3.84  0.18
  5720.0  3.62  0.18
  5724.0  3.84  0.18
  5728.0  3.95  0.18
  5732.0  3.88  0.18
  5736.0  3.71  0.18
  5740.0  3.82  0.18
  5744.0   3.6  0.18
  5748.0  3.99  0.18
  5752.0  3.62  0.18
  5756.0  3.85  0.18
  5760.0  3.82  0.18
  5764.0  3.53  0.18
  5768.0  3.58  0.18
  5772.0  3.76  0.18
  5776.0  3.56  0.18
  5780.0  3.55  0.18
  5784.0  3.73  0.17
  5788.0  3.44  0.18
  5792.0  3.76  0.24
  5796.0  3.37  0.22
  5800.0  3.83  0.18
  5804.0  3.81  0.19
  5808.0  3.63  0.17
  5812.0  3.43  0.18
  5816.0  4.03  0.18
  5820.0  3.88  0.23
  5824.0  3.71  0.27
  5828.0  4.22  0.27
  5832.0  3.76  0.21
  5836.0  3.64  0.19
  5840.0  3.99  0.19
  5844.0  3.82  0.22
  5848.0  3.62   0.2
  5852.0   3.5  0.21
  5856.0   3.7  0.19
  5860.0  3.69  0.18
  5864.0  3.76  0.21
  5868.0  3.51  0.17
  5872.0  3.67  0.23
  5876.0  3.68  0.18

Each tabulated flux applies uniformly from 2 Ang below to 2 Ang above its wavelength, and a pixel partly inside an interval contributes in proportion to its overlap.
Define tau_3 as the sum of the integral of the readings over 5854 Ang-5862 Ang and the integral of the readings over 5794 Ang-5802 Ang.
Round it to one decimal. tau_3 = 58.4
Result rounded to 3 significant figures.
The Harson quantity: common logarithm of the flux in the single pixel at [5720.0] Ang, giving 0.559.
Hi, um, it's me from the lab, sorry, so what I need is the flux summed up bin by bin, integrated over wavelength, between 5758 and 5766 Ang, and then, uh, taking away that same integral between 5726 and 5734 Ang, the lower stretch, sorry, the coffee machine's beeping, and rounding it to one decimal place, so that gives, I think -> -1.9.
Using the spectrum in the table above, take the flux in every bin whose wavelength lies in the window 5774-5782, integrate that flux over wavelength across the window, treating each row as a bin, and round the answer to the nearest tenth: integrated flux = 28.4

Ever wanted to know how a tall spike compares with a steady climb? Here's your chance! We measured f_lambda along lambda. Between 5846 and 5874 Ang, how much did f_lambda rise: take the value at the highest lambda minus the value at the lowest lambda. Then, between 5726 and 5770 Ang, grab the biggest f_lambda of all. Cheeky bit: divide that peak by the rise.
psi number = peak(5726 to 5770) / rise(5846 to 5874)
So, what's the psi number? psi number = 80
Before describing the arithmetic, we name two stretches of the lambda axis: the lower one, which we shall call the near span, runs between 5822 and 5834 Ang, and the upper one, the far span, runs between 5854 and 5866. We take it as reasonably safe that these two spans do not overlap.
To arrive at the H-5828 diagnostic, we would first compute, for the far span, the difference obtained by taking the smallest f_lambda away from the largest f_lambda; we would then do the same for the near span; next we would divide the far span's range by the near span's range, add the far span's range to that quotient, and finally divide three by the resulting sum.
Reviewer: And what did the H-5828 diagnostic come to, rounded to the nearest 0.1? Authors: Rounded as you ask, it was 14.5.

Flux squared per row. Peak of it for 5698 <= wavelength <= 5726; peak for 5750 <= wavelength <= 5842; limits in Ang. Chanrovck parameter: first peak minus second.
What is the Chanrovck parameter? -2.0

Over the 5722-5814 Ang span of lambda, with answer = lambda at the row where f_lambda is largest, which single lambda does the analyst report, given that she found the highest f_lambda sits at 5748.0 Ang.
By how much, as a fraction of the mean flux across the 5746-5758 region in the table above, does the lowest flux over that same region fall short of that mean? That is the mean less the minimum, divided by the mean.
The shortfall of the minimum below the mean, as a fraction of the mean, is 0.052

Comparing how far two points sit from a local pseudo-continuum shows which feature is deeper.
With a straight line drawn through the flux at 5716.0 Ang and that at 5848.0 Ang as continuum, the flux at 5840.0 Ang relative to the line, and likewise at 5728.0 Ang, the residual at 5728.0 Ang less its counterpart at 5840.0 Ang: -0.23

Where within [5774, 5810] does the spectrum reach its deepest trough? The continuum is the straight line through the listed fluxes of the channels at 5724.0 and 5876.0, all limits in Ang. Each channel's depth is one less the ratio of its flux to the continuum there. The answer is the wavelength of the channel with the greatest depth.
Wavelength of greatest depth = 5796.0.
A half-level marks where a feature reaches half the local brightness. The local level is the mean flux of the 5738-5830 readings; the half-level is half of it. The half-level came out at 1.859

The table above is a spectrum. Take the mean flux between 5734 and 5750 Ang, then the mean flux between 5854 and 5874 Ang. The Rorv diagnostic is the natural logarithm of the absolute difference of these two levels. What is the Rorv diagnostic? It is -2.17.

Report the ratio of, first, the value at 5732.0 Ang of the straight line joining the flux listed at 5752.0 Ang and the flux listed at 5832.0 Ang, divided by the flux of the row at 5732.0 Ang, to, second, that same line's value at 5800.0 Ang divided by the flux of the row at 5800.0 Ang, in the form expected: 0.96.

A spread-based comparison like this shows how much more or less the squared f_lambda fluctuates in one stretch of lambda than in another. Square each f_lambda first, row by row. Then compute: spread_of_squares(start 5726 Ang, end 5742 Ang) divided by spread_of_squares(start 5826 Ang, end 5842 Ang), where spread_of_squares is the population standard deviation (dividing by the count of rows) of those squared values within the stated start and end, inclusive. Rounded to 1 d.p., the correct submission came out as 0.4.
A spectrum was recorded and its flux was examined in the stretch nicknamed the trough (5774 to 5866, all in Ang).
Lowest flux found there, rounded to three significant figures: 3.37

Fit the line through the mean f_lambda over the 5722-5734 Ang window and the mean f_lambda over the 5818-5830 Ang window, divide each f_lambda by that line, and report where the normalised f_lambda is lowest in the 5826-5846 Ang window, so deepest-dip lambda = 5836.0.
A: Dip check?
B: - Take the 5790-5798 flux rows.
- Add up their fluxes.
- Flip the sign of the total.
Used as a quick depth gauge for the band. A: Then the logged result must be -7.1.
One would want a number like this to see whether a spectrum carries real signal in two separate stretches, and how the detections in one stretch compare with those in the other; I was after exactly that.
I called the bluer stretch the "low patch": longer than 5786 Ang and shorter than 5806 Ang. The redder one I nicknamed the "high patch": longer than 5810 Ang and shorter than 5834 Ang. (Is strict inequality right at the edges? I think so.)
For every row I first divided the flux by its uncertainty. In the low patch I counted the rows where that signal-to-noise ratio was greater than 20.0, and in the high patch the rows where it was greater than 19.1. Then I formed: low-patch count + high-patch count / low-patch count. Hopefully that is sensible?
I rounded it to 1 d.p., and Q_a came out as 2.5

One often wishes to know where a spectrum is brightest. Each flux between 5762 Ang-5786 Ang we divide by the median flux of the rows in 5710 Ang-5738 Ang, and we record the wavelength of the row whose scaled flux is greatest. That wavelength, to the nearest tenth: 5772.0 Ang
